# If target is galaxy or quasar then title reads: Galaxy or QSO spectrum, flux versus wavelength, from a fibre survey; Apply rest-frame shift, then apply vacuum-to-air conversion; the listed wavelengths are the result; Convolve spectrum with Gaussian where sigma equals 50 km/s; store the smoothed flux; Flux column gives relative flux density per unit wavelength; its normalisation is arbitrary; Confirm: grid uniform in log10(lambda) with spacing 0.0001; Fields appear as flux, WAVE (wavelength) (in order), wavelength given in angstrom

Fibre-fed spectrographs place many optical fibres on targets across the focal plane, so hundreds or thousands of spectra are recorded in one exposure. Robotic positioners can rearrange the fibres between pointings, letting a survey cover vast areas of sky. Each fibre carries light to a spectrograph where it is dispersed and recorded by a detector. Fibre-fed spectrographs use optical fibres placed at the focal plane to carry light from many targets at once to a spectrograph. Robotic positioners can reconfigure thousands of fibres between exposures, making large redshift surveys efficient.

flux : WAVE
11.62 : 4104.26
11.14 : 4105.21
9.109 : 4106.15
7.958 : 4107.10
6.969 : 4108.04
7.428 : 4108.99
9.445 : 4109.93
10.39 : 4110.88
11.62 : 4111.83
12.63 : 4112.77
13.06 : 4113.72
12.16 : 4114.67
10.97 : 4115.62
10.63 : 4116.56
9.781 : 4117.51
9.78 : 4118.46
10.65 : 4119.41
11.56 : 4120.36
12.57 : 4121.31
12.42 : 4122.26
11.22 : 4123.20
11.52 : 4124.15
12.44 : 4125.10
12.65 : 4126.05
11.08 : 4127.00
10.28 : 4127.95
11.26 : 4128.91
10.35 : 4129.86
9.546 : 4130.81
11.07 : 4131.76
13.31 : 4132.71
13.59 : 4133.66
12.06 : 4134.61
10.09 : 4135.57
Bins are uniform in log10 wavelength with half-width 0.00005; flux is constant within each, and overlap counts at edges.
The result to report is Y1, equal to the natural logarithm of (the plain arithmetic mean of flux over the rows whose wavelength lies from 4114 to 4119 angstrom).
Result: 2.37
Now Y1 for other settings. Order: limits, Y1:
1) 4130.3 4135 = 2.48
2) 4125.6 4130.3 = 2.41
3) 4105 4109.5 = 2.14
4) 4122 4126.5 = 2.49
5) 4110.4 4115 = 2.48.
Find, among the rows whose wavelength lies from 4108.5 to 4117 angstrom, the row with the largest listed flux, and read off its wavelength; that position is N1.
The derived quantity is 4113.72 angstrom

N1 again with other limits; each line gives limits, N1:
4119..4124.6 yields 4121.31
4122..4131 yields 4126.05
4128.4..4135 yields 4133.66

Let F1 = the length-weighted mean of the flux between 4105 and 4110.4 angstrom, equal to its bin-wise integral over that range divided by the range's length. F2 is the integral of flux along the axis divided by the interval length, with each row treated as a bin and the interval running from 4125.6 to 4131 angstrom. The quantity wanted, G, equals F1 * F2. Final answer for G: 93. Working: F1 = 8.6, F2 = 11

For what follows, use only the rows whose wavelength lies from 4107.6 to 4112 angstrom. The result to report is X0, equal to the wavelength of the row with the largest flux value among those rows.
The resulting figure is 4111.83 angstrom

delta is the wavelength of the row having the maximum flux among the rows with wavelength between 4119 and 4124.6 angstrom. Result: 4121.31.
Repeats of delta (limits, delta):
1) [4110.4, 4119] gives 4113.72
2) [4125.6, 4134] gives 4133.66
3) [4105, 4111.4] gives 4105.21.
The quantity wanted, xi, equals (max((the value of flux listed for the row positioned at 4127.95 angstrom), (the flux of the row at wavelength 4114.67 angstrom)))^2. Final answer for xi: 148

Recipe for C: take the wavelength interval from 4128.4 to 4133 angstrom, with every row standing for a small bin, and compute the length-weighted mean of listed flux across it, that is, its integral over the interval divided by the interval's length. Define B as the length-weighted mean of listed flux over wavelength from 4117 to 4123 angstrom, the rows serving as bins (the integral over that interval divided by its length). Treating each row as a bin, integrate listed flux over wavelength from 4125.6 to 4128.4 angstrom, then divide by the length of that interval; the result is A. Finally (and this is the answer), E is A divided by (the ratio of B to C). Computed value 11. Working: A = 11.3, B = 11.1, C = 11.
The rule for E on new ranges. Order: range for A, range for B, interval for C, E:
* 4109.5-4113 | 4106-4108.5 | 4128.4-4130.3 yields 15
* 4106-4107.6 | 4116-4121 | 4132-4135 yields 10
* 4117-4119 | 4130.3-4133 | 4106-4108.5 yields 7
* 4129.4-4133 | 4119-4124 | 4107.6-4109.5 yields 7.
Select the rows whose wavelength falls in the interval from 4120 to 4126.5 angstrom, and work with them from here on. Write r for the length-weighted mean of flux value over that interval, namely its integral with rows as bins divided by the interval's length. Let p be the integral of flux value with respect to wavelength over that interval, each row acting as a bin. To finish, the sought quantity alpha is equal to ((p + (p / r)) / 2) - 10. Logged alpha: 32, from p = 78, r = 12.1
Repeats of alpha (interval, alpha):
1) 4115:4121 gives 25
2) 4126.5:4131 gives 16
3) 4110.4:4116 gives 26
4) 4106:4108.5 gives 1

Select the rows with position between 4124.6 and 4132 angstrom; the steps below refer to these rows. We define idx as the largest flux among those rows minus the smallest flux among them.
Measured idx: 3.1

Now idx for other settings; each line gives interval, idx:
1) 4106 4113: 5.7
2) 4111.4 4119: 3.3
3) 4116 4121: 1.8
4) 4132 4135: 1.5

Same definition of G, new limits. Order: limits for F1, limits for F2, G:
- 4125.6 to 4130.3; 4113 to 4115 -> 140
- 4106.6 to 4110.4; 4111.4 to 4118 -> 92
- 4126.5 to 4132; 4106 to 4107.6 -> 89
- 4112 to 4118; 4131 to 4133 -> 135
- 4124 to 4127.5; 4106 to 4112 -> 106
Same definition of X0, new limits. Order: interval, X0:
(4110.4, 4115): 4113.72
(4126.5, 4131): 4128.91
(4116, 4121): 4120.36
